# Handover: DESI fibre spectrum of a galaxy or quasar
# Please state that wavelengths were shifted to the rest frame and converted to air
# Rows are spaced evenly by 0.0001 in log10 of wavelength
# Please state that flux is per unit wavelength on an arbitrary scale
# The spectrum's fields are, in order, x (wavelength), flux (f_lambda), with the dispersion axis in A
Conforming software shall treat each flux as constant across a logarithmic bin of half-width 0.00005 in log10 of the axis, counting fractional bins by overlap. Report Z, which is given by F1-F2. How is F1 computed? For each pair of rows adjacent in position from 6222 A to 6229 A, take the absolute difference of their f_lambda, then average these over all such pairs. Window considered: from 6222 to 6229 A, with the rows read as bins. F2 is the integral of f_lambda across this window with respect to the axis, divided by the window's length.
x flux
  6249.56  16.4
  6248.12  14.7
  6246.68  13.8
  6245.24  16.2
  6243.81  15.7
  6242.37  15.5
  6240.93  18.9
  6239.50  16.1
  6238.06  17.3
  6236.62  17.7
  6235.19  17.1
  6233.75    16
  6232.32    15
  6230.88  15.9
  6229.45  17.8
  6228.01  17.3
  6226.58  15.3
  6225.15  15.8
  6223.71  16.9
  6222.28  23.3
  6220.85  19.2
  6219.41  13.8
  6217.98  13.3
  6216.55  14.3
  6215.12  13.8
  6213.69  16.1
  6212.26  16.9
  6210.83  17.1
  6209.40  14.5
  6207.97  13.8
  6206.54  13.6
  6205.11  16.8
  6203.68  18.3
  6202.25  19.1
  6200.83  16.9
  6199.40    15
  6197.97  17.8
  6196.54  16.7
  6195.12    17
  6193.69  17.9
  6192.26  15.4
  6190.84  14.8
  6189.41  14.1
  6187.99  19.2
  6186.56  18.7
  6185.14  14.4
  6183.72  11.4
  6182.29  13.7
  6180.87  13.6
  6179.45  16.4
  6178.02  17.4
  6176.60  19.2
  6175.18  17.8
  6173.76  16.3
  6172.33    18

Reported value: -14.9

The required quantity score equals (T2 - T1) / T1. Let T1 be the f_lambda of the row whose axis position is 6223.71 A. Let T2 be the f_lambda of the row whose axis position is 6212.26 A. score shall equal 0.00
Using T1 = 16.9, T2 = 16.9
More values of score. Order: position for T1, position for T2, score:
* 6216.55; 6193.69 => 0.25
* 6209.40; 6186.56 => 0.29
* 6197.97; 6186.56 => 0.05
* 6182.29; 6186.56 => 0.36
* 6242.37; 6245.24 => 0.05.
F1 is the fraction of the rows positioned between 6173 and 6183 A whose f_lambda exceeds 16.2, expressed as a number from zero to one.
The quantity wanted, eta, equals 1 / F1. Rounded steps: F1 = 0.71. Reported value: 1.4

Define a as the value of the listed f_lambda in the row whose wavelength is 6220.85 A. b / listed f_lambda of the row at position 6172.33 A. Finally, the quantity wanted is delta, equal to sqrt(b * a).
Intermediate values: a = 19.2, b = 18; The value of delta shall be 18.6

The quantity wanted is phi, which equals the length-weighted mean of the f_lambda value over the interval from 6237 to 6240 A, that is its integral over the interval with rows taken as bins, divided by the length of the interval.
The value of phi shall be 16.8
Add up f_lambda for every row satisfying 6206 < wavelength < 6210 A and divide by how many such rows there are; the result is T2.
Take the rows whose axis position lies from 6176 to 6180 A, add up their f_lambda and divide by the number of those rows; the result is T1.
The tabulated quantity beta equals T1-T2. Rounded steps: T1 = 17.7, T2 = 14.0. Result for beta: 3.7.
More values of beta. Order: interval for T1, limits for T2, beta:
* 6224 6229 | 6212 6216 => 0.5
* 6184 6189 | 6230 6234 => 1.8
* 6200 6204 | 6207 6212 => 3.0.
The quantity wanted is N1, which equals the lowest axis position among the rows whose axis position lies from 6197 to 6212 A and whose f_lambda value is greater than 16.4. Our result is 6197.97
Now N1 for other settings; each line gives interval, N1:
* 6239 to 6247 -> 6240.93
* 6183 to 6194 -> 6186.56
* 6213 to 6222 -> 6220.85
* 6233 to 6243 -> 6235.19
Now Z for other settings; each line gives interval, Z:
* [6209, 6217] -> -14.3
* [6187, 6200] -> -14.7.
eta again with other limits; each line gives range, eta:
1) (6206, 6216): 3.5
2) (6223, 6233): 2.3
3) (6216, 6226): 2.3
